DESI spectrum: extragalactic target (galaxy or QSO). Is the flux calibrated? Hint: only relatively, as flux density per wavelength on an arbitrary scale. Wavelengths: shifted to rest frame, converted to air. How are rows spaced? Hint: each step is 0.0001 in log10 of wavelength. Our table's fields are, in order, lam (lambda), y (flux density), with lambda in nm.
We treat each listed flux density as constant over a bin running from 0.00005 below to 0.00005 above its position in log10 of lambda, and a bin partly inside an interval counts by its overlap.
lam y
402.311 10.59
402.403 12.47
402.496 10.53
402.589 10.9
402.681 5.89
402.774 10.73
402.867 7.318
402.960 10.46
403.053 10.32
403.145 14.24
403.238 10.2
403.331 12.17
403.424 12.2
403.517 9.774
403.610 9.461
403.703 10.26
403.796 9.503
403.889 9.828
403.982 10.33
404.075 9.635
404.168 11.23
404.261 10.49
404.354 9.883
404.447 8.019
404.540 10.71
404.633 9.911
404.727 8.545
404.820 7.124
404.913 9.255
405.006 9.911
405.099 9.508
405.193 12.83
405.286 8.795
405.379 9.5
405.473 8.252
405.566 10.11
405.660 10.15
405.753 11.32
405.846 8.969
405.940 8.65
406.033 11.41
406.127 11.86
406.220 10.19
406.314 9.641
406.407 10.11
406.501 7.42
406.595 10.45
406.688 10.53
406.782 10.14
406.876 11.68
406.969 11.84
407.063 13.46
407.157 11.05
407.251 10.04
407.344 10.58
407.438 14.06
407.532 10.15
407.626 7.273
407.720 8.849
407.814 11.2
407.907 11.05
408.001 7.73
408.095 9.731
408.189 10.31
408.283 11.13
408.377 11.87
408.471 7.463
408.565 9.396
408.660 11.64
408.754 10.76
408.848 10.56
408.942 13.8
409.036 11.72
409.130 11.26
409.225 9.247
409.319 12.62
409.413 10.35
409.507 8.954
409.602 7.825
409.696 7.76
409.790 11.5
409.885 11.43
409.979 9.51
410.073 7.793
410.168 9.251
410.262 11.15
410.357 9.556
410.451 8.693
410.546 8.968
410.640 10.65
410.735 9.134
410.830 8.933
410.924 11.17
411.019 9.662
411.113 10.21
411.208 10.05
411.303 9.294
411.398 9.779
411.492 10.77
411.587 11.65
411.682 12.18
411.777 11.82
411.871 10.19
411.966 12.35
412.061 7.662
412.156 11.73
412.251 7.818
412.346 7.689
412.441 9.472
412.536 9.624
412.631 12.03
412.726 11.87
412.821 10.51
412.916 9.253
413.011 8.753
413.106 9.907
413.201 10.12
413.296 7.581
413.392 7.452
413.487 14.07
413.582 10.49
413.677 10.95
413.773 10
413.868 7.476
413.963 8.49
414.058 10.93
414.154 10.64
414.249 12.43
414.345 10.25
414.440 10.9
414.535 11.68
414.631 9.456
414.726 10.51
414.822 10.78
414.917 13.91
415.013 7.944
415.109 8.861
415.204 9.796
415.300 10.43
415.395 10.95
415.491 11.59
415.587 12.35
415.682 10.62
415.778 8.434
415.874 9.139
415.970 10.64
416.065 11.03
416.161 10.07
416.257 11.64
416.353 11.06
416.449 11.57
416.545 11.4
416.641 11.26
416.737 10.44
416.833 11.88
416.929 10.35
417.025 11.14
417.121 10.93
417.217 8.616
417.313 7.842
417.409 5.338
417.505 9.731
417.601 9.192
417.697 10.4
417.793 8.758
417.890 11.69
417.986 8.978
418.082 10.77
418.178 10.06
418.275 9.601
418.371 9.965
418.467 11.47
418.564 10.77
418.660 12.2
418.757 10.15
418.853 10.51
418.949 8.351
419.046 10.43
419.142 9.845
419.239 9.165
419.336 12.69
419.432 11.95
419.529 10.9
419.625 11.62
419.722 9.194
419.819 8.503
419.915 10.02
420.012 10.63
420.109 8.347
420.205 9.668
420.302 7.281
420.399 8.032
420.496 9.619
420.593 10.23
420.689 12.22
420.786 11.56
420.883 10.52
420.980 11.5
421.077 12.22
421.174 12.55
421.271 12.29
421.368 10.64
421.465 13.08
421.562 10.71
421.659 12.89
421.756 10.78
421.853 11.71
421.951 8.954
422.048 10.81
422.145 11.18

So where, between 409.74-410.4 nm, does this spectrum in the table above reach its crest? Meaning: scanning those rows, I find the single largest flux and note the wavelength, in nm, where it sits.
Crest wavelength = 409.790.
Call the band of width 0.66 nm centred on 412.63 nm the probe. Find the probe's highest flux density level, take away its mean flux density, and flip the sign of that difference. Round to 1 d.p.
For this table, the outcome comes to -2.0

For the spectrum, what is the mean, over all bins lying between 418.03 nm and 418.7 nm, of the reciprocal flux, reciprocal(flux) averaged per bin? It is 0.094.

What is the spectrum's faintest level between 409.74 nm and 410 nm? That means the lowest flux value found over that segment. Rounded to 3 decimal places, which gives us 9.510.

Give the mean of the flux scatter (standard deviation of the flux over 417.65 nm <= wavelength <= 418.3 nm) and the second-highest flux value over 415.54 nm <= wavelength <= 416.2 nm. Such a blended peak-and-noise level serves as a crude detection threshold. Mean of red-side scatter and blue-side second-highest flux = 6.0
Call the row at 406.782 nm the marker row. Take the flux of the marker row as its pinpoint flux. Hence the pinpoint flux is 10.14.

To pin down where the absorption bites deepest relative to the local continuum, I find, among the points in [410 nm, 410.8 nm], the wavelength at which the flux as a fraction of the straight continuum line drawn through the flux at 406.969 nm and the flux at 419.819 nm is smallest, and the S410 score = 410.073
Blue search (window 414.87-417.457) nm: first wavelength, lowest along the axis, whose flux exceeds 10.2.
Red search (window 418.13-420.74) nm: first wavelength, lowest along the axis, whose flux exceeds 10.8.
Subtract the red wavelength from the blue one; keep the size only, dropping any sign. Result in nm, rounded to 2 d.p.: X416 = 3.55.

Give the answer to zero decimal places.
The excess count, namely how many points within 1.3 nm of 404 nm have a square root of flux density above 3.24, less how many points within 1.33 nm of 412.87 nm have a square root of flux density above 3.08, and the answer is -11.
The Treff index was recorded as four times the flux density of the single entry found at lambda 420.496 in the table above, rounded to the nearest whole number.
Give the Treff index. 38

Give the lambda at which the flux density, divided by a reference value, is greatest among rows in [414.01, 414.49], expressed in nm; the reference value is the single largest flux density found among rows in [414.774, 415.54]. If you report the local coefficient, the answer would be 414.249 nm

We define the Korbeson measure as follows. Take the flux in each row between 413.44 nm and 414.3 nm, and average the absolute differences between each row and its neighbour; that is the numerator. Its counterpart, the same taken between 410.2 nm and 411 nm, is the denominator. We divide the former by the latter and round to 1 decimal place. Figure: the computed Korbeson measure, 1.4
